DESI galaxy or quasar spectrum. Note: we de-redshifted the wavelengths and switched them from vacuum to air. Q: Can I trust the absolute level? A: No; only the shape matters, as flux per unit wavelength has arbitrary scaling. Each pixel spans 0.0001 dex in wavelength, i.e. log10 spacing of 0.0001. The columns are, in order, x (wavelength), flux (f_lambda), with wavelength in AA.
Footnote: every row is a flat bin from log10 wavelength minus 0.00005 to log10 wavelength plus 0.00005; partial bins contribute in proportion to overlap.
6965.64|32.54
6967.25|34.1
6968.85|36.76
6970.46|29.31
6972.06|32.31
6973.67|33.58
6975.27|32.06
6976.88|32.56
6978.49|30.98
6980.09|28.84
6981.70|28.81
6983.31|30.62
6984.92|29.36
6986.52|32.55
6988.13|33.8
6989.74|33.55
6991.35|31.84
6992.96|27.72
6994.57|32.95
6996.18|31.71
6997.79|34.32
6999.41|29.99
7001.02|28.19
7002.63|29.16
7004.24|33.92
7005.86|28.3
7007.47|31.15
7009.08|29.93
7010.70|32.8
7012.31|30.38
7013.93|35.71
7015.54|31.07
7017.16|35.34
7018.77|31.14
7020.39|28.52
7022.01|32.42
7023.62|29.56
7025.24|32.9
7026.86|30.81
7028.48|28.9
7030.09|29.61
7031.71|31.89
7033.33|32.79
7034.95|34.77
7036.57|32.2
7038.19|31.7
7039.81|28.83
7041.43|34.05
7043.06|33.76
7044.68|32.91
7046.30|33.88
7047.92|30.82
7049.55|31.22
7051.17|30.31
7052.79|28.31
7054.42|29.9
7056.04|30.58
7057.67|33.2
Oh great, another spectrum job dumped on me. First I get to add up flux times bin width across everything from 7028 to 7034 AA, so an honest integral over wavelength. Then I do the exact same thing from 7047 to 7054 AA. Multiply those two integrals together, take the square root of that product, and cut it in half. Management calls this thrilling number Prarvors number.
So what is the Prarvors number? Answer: 99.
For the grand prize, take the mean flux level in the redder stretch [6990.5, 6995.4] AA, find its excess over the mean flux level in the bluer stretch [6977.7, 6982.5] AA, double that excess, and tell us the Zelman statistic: 2.6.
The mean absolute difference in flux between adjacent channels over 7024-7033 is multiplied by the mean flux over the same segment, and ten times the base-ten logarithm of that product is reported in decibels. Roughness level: 17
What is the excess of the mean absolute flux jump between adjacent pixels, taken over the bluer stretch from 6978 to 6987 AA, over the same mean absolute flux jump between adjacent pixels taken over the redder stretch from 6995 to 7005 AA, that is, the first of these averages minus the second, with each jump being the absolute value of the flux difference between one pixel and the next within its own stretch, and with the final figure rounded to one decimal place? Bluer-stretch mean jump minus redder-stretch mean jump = -1.2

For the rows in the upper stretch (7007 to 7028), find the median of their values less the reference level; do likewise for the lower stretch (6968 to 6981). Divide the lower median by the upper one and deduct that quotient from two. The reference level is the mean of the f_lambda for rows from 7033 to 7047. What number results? 2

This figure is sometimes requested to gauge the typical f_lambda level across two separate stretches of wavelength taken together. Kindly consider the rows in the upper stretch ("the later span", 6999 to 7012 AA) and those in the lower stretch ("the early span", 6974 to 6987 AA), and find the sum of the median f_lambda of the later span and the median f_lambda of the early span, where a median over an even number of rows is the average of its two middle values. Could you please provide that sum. 60.8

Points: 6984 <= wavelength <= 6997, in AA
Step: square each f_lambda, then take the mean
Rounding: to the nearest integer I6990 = 1008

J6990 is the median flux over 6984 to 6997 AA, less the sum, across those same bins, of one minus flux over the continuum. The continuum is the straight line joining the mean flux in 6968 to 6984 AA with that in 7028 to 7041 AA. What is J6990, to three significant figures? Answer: 32.2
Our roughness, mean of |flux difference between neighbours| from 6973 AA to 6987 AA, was 1.5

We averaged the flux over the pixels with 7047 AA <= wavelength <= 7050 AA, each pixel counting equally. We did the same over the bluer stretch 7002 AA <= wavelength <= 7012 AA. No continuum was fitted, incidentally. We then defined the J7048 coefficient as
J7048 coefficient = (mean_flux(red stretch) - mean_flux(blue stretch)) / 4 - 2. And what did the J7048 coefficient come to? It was -1.96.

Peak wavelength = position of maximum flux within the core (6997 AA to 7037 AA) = 7013.93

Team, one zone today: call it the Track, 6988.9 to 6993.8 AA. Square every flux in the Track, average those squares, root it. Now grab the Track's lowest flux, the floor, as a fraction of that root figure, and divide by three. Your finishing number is 0.2968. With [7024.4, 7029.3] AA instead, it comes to 0.3116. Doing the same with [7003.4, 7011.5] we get 0.3015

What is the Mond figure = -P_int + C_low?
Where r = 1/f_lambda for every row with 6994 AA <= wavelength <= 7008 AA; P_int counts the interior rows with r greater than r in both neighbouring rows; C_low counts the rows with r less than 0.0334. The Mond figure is 3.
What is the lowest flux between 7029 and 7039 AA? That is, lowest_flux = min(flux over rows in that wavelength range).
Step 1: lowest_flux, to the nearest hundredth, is 29.61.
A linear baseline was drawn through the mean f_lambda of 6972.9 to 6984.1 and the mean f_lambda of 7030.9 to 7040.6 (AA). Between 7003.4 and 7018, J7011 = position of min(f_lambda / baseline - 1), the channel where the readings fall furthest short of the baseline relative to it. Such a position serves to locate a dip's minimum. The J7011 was 7005.86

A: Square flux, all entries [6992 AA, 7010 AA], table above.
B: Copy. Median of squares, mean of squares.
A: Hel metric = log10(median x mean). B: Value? 5.93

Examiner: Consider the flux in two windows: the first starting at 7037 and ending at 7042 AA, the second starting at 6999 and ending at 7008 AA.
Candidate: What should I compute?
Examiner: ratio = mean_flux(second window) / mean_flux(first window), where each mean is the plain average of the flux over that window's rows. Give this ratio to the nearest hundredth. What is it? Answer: 0.96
